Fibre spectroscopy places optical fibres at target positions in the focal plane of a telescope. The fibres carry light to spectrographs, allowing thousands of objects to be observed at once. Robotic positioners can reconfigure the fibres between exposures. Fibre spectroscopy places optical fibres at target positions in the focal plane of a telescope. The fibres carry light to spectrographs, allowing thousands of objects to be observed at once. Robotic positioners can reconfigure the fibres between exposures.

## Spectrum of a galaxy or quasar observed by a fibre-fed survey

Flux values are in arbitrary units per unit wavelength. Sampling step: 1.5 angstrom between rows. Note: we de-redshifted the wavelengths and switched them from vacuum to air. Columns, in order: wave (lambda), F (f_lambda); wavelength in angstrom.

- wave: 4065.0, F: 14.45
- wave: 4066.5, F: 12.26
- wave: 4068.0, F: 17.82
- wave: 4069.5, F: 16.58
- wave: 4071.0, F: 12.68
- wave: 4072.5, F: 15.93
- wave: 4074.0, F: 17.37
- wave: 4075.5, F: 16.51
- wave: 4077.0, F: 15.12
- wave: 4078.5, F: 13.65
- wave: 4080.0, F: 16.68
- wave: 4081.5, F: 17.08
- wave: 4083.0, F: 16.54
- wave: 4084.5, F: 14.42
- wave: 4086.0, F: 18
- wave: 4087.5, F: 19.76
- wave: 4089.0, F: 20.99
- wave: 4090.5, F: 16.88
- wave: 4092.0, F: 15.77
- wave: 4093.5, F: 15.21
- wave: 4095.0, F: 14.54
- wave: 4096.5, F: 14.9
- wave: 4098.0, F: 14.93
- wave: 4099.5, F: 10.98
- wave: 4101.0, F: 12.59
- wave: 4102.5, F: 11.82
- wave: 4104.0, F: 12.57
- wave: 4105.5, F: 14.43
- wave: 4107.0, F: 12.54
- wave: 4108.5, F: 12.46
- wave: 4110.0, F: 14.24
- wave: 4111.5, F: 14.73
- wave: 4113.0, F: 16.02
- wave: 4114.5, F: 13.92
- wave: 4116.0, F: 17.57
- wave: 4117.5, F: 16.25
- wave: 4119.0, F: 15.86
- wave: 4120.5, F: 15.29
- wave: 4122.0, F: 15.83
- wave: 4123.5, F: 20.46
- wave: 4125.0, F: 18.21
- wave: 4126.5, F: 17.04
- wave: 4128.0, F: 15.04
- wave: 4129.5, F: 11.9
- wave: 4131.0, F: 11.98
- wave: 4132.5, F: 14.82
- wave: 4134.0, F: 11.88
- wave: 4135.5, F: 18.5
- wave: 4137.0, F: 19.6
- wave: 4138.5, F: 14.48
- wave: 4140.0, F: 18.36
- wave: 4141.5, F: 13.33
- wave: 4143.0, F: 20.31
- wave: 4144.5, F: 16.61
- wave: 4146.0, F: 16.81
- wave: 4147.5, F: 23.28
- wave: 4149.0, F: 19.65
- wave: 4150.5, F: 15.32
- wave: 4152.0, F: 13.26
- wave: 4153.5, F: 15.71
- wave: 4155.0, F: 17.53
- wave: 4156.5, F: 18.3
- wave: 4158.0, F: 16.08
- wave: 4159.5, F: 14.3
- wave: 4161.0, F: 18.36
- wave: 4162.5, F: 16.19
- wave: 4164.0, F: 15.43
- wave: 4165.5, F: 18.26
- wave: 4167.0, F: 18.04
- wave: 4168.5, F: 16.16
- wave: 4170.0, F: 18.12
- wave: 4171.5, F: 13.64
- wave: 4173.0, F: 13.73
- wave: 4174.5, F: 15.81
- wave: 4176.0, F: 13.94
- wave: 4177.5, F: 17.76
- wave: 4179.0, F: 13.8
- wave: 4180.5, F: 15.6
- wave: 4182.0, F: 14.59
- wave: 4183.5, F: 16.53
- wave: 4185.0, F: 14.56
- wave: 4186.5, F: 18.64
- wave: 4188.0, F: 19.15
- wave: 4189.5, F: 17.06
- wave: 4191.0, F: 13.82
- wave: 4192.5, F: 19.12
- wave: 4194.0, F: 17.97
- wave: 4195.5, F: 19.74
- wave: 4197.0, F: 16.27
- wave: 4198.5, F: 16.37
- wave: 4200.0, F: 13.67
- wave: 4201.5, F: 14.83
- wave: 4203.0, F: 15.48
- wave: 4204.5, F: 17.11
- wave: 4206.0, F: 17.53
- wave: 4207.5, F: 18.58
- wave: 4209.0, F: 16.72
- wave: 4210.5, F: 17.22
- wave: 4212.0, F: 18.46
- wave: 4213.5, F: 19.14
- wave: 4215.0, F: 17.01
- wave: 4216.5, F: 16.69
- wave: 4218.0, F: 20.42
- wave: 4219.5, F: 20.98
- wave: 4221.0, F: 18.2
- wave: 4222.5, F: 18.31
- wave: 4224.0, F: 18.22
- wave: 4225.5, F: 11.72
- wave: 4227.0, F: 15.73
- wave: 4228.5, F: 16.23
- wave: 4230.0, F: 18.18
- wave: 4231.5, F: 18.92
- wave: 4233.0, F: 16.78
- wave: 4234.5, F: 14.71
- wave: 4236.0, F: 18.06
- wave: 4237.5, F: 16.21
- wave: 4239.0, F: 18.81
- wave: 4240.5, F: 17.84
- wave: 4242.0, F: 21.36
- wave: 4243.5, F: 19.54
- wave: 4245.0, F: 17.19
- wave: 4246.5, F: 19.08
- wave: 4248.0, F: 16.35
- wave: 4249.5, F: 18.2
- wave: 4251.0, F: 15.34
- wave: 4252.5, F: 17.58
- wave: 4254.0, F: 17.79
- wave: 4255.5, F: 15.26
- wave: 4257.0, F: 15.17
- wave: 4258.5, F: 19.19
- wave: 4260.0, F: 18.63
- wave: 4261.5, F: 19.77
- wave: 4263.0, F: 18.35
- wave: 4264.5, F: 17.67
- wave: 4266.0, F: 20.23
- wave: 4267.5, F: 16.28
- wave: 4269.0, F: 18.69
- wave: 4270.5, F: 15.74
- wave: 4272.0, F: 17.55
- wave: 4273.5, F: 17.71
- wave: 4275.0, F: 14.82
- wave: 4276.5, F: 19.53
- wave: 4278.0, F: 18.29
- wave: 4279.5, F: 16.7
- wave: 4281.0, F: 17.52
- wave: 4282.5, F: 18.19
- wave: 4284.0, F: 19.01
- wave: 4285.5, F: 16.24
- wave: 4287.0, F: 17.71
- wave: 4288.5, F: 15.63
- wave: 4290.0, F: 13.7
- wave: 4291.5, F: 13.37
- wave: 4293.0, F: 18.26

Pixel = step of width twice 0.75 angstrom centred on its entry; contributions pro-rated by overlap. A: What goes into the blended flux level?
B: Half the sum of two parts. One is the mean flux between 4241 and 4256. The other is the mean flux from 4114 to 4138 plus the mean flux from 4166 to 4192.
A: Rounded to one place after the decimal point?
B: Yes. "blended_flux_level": 24.8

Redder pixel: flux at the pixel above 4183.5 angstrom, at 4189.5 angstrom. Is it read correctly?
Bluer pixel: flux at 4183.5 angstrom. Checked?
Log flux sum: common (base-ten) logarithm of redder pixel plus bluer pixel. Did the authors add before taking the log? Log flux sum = 1.53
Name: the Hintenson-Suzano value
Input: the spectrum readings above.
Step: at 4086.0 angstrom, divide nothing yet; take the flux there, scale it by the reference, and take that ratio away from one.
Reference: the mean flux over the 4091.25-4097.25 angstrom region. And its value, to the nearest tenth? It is -0.2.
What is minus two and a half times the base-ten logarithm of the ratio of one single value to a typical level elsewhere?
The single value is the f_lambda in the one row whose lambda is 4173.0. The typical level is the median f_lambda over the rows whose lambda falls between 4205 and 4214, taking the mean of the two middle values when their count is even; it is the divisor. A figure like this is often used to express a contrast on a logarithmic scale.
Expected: 0.29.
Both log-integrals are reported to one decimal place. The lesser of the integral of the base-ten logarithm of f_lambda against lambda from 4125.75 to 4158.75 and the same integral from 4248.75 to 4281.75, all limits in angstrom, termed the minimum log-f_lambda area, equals 39.8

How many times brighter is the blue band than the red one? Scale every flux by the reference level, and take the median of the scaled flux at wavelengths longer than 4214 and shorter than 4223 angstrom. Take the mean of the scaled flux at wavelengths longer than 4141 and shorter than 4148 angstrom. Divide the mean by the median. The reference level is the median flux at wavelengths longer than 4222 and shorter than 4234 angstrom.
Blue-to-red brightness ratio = 0.99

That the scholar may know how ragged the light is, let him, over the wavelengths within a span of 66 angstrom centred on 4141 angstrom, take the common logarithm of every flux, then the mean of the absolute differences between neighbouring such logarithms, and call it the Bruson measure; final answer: 0.067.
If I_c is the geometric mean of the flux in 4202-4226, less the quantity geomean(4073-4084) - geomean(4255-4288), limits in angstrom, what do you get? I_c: 19.0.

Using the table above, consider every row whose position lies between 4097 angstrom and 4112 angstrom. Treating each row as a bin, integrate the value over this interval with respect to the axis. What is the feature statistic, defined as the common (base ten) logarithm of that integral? 2.29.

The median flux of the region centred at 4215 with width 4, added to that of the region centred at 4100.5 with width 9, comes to 29.6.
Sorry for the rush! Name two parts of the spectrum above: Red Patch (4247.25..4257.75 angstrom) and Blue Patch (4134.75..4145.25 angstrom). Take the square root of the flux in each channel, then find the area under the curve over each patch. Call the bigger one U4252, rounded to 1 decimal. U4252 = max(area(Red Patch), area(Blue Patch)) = 43.6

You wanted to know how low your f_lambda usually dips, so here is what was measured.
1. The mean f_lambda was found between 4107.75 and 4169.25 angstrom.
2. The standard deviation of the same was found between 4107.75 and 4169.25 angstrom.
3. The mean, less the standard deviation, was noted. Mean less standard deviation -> 13.8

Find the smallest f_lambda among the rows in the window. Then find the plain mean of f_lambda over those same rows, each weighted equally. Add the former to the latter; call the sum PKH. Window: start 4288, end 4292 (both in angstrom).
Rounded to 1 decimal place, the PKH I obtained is 27.6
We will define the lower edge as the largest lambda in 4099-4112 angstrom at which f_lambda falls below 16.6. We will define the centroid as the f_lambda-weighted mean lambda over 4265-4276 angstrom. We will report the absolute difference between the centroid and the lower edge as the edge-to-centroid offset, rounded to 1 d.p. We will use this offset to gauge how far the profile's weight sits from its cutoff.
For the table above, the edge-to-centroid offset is 158.8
